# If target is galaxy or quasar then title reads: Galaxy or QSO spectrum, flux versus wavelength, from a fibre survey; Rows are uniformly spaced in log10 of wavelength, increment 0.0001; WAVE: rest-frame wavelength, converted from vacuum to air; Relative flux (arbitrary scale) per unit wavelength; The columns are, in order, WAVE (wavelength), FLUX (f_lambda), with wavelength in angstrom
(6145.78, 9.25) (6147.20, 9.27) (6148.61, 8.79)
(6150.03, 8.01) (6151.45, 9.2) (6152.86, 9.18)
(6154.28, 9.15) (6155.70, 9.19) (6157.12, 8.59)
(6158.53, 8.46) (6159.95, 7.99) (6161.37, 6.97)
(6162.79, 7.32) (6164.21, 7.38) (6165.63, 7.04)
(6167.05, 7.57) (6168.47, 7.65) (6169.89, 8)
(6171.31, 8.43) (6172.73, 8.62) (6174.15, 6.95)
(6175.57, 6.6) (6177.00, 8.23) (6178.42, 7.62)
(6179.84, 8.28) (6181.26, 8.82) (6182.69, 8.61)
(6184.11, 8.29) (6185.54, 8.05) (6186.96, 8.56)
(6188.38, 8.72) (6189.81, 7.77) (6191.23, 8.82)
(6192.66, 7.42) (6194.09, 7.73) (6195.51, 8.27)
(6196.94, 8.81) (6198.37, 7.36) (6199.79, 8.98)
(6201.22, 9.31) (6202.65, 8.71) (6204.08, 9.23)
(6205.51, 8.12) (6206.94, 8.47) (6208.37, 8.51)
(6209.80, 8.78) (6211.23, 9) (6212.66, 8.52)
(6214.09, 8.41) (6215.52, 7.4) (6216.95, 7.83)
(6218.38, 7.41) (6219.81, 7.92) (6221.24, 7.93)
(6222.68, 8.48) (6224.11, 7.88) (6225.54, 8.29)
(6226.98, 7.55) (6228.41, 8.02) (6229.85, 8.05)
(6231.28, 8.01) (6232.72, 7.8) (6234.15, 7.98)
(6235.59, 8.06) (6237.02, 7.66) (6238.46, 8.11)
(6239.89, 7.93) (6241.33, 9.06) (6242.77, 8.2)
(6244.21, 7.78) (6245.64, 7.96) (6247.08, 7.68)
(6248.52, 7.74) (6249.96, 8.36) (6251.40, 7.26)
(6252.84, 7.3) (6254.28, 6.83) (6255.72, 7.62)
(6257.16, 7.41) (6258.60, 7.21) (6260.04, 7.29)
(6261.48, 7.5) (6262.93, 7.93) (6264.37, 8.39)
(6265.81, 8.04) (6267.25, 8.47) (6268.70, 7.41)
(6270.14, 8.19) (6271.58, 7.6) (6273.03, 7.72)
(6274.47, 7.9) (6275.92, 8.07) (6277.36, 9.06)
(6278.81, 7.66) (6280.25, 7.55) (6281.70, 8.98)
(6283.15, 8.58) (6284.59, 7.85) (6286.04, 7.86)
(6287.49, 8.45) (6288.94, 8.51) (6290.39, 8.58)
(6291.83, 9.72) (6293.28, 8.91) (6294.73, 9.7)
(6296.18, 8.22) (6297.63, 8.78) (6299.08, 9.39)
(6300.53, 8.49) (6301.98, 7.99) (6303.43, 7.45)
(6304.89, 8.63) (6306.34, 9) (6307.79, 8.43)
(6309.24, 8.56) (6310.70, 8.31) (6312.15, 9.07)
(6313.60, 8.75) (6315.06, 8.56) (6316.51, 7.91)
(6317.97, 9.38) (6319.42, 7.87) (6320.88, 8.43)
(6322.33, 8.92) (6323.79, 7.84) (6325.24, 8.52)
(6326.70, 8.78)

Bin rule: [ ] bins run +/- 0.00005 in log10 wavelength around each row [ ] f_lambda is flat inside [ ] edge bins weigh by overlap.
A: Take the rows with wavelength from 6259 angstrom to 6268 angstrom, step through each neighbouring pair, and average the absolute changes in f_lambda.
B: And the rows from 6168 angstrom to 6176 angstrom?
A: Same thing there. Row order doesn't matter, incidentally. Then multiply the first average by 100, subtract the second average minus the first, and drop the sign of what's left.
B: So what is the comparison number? 37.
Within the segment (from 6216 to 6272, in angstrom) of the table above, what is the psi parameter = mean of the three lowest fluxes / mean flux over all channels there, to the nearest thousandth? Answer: 0.904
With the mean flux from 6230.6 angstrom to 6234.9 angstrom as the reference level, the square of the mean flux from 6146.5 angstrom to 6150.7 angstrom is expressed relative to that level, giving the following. 9.5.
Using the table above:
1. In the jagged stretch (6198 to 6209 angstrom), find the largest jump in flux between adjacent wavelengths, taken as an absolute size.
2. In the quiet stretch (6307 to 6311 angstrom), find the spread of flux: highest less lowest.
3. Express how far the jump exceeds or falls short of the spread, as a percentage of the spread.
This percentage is 548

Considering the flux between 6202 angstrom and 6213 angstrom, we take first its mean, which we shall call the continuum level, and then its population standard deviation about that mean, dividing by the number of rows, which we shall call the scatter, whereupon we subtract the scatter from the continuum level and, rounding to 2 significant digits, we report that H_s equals 8.3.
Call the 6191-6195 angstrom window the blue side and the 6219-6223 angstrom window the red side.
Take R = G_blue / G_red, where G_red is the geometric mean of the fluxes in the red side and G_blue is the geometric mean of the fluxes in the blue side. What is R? 0.98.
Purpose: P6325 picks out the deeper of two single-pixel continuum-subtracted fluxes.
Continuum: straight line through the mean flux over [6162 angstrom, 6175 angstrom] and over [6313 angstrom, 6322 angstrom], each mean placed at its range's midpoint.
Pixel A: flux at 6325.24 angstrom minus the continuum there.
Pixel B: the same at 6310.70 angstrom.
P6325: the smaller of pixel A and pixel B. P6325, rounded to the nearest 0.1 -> -0.1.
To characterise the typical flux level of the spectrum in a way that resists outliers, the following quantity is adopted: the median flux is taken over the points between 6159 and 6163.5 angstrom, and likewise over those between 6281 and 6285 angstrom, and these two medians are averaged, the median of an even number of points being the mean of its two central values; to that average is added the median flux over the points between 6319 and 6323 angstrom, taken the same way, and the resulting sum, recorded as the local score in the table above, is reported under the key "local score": 16.4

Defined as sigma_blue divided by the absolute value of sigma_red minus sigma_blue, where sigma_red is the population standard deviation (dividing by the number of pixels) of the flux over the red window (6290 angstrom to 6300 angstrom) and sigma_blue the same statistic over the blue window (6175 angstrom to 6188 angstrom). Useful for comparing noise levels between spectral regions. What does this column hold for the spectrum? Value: 6.6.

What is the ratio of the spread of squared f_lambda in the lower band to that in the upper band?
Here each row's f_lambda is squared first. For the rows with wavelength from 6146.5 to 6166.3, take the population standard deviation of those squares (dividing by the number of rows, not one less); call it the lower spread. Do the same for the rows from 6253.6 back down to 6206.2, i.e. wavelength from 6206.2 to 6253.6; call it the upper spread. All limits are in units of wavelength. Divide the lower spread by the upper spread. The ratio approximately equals 1.89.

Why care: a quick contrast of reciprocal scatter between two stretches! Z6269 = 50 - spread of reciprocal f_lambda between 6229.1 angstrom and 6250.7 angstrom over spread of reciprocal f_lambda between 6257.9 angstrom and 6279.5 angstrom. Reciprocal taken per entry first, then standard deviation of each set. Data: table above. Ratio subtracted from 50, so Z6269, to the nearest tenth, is 49.3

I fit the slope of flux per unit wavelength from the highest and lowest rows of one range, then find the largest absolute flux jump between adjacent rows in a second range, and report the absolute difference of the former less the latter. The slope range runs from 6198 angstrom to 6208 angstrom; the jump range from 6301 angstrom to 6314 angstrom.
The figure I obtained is 1.05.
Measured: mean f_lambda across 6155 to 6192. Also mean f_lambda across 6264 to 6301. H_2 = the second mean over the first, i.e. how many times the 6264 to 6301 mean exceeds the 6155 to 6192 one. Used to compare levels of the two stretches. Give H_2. 1.05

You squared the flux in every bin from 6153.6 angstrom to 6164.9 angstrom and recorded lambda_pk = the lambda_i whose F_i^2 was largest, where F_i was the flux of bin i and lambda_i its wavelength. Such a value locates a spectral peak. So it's 6155.70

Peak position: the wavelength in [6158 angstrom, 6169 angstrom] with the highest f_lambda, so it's 6158.53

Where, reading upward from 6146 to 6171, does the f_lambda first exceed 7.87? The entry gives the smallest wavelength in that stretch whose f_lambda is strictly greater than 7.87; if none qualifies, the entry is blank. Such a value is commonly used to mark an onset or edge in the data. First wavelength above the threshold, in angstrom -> 6147.20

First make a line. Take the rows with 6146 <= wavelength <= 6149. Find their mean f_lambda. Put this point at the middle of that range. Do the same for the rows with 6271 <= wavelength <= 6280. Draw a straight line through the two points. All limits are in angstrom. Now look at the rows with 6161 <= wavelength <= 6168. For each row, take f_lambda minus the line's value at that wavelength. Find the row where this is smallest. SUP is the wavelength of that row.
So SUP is 6161.37 angstrom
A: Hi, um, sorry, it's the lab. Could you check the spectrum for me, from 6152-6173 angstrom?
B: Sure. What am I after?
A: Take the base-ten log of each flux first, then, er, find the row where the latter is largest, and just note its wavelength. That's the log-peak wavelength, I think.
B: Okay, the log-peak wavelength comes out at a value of 6155.70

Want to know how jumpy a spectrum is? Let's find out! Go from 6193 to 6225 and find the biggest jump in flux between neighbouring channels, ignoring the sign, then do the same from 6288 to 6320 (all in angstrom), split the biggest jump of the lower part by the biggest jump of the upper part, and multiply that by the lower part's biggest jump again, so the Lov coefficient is 1.74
